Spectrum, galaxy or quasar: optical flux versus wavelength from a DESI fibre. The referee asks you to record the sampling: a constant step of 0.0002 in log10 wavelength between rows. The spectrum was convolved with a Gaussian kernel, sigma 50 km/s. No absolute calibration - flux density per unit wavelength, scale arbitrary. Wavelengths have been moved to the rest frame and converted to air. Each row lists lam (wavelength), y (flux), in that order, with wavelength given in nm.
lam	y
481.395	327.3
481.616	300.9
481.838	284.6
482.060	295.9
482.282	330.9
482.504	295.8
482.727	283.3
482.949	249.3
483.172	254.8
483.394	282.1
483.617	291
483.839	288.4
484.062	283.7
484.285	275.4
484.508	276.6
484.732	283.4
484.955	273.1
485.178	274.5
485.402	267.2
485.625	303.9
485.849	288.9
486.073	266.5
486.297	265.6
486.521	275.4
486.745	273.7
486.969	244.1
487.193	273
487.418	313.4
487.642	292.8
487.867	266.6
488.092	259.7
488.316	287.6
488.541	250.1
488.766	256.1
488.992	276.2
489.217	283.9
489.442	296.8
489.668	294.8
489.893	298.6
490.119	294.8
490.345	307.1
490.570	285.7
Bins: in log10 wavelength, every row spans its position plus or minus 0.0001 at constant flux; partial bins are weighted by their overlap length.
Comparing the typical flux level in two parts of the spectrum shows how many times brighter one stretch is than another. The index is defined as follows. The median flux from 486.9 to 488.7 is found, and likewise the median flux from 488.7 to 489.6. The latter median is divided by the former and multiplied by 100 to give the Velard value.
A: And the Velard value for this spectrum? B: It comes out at 104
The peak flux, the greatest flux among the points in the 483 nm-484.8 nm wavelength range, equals 291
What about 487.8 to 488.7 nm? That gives 287.6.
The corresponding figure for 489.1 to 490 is 298.6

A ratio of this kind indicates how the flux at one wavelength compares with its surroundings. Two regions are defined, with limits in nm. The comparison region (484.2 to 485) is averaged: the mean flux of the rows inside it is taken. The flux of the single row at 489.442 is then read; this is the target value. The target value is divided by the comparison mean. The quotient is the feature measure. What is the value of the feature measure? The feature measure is 1.07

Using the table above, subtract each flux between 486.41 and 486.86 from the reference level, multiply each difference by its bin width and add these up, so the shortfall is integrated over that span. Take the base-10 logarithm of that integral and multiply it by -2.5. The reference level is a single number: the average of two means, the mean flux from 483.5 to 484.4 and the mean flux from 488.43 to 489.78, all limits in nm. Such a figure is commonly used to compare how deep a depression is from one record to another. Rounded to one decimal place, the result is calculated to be -1.1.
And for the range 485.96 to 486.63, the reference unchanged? -2.2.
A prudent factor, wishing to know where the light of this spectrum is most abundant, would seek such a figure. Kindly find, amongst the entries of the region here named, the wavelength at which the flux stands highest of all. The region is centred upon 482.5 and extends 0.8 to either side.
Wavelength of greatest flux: 482.282 nm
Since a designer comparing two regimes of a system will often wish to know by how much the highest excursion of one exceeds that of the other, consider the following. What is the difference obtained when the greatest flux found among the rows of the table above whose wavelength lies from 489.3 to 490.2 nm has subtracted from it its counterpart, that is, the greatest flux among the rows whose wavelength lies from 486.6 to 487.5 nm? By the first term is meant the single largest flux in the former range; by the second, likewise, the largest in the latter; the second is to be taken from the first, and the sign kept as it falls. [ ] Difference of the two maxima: -15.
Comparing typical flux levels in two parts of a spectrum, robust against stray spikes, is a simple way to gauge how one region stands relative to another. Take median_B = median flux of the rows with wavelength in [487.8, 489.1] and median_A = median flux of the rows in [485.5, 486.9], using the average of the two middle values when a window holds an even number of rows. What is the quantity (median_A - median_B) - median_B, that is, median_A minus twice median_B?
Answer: -252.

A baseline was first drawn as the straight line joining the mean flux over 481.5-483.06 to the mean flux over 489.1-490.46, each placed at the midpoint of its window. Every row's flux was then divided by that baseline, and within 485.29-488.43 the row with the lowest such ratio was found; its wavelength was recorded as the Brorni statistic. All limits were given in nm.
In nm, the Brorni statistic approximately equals 486.969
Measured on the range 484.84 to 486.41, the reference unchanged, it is 486.297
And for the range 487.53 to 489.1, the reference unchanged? 488.541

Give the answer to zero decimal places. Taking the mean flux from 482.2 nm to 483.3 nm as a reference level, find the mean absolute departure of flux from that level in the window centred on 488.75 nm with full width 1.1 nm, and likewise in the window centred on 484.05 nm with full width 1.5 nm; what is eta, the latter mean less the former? -10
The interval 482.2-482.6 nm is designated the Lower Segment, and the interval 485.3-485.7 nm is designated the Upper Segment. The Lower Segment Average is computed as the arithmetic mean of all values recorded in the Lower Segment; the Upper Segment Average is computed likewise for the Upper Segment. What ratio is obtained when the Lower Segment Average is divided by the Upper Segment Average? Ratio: 1.10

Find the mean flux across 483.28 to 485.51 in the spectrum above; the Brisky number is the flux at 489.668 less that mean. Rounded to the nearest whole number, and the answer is 15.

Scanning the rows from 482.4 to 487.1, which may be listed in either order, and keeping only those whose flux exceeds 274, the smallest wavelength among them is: 482.504 nm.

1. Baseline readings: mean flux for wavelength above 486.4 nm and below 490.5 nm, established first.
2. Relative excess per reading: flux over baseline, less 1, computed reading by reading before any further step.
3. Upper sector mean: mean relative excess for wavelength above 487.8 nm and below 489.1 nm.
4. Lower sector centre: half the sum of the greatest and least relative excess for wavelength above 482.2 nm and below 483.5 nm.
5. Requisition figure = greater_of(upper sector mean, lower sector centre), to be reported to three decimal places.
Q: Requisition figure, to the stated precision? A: 0.035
